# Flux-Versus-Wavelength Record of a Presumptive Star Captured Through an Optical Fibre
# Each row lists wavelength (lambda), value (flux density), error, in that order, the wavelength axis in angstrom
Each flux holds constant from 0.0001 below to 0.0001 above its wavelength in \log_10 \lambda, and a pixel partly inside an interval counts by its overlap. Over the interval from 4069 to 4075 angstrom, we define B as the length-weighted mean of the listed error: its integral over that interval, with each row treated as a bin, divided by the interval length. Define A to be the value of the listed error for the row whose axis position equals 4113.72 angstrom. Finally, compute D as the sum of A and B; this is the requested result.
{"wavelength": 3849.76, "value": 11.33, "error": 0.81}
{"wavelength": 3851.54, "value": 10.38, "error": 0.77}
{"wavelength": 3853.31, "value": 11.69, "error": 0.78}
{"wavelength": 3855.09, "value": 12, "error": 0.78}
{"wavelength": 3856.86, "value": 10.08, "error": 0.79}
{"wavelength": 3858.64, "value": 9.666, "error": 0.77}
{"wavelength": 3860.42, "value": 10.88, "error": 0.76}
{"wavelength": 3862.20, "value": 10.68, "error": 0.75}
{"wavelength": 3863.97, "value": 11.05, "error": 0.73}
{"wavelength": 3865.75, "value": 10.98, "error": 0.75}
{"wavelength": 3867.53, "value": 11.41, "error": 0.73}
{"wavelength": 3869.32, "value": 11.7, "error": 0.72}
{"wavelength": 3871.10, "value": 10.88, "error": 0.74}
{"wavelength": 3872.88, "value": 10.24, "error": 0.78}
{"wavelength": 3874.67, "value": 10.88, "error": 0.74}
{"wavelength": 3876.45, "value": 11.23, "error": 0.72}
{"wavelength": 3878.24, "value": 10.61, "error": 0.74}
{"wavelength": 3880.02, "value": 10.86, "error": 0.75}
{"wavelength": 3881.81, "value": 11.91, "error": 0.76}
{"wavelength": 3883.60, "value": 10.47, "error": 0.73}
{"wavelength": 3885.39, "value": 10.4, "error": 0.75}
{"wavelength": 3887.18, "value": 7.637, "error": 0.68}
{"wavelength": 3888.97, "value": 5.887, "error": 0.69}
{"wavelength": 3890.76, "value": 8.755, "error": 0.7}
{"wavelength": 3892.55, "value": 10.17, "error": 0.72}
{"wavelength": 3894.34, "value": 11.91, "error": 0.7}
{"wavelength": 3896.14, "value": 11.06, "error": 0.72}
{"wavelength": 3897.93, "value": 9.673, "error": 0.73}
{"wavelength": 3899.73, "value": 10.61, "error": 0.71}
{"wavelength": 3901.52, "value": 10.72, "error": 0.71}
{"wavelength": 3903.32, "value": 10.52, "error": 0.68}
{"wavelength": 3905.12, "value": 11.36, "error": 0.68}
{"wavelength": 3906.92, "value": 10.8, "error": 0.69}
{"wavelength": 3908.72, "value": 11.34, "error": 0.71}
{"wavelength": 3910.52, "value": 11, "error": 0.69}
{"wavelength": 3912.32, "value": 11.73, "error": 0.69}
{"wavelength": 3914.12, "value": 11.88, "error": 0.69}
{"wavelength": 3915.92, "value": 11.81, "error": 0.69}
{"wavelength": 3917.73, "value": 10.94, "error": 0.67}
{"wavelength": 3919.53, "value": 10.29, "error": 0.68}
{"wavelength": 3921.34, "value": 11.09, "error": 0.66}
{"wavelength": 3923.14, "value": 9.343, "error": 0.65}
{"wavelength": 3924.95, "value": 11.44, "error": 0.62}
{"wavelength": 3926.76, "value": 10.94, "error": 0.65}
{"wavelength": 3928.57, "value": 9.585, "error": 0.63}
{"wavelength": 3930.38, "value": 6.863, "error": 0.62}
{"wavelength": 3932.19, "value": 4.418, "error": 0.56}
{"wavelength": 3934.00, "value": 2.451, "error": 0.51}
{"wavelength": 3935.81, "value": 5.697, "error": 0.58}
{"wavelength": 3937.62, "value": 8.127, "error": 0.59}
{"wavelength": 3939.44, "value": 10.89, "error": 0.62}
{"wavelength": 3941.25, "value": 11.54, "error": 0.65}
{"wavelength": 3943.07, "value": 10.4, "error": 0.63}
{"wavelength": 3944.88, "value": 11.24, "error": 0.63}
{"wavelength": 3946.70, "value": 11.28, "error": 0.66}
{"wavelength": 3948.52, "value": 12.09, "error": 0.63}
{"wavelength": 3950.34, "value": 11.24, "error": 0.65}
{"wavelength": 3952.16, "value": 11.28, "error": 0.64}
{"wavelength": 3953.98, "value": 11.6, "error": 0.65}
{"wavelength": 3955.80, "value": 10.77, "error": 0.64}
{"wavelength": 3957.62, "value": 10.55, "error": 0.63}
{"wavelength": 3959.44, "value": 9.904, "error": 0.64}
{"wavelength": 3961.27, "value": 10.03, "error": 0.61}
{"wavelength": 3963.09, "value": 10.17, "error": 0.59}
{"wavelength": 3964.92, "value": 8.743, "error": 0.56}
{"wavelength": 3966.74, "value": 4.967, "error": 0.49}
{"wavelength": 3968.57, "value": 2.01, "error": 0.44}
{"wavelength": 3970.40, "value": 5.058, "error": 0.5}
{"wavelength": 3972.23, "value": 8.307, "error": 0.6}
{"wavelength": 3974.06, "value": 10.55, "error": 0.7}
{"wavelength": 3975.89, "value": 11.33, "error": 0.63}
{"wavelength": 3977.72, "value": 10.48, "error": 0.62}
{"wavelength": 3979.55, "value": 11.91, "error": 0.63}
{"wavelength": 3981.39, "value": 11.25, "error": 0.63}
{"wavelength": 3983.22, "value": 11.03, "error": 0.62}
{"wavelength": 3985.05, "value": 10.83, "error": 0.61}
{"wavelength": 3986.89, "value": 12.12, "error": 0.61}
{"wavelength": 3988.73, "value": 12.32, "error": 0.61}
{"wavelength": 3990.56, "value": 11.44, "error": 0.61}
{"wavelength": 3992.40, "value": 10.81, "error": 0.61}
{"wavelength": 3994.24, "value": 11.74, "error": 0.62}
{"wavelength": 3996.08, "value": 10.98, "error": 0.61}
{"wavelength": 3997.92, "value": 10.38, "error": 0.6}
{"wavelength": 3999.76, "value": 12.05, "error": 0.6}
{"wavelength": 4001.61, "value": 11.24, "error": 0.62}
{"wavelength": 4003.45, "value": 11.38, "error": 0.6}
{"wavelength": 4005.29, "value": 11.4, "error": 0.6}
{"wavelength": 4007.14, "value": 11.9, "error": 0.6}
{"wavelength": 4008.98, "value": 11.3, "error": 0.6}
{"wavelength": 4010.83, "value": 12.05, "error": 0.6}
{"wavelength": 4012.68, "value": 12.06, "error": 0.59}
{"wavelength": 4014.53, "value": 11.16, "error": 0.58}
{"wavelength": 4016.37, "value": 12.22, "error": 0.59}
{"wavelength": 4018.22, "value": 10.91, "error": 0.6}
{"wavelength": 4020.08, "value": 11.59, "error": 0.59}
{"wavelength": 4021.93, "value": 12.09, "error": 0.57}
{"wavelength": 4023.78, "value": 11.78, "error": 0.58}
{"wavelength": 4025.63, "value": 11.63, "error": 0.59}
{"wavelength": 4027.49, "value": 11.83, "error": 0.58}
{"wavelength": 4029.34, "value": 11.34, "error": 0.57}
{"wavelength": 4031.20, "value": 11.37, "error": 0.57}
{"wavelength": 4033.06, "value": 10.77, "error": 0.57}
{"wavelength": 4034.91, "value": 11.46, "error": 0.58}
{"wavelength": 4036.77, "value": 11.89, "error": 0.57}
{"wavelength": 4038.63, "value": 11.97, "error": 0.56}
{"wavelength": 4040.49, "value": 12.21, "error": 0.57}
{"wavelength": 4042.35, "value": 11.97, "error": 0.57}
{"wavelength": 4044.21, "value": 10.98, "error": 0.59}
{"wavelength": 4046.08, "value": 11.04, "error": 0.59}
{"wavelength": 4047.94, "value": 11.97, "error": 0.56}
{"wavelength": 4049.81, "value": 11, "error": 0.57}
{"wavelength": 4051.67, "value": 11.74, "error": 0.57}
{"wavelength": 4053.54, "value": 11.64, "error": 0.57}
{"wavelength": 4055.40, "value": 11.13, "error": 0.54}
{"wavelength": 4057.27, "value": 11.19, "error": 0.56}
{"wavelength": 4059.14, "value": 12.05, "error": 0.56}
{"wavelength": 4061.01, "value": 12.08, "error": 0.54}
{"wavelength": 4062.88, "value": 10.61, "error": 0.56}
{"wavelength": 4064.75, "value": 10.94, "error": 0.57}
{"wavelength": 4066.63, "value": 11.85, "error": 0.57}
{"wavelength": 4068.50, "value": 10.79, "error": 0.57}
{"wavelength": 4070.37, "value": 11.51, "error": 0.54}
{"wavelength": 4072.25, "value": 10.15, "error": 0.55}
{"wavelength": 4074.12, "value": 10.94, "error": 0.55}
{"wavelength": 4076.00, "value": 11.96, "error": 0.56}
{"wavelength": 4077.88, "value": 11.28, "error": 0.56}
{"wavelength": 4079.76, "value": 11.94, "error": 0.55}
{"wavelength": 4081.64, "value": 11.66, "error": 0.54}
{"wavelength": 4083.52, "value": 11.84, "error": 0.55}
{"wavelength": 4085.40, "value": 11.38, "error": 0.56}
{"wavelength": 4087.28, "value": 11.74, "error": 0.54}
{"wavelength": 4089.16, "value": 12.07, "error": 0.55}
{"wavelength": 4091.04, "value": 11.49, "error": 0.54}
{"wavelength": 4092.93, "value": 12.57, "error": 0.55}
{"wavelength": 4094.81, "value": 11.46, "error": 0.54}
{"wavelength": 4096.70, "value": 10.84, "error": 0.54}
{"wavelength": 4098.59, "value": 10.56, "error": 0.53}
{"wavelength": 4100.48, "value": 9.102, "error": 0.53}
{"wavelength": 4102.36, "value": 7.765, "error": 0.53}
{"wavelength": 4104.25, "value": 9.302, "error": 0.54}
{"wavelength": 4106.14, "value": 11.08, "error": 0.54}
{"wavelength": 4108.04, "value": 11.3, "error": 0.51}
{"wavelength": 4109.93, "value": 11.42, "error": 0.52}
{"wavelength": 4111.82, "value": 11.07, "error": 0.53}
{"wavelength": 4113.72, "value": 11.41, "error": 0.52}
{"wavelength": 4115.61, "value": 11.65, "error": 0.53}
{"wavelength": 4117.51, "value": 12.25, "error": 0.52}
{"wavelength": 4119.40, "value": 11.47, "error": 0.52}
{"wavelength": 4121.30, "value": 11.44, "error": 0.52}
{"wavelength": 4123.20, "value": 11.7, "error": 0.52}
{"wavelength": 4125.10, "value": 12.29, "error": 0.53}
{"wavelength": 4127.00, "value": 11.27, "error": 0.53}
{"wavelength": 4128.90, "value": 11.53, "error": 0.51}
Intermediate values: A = 0.520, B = 0.55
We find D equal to 1.07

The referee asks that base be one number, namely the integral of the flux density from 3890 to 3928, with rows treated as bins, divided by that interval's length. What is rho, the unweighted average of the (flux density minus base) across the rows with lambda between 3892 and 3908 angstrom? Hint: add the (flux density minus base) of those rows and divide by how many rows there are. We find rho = -0.07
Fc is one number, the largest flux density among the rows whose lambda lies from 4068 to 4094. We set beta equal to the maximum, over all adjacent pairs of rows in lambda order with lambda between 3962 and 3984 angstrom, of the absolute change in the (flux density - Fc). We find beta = 3.8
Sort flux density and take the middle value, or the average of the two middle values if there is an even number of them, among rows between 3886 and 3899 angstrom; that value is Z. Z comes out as 9.7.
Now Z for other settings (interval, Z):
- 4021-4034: 11.6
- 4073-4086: 11.7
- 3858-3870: 11.0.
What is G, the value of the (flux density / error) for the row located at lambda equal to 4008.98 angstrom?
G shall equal 18.8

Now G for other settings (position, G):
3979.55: 18.9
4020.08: 19.6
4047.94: 21.4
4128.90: 22.6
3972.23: 13.8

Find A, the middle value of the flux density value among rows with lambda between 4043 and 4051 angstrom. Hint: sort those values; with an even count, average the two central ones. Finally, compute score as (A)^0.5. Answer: 3.32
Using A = 11.0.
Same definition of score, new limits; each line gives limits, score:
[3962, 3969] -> 2.62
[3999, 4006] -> 3.37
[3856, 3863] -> 3.22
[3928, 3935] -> 2.37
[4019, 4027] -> 3.42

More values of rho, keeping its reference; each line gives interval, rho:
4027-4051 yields 0.70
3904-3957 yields -0.71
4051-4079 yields 0.50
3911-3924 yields 0.19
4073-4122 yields 0.37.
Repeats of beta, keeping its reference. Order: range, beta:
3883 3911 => 2.9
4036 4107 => 1.8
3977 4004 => 1.7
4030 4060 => 1.0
